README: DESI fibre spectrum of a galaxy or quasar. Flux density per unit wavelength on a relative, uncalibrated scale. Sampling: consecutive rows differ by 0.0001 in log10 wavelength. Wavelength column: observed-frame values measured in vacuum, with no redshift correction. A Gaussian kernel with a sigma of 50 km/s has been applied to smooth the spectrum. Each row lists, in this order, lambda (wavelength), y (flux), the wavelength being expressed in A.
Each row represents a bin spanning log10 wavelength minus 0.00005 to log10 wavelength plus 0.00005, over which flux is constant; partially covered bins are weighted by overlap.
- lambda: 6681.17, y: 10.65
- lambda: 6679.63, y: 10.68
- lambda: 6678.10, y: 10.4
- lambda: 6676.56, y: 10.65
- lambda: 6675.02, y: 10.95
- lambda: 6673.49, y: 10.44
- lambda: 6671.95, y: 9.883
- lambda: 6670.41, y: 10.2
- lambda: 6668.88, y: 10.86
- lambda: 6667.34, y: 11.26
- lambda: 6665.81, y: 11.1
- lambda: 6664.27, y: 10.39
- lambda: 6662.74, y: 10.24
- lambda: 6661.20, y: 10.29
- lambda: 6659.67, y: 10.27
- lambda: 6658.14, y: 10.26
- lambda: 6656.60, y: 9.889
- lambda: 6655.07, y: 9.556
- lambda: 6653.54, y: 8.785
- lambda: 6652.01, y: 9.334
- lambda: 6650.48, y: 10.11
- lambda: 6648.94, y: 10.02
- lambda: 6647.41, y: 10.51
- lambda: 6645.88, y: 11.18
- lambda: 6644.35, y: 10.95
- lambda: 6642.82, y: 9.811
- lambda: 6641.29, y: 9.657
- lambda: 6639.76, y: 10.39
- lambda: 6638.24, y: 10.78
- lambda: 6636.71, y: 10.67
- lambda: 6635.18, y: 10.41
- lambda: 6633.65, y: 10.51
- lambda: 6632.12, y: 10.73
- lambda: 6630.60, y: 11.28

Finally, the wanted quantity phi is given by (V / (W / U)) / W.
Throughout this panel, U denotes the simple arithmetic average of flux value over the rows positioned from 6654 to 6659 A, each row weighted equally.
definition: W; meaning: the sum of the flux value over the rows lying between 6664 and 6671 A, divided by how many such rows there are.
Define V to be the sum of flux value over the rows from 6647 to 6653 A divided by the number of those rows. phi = 0.85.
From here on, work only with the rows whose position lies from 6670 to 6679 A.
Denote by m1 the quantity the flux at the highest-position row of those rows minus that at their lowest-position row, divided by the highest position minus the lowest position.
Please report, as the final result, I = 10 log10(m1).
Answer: -15.8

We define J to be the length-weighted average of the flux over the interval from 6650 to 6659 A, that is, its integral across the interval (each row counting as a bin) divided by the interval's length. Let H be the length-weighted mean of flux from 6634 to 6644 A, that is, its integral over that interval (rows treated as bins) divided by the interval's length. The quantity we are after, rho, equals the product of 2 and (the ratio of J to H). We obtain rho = 1.87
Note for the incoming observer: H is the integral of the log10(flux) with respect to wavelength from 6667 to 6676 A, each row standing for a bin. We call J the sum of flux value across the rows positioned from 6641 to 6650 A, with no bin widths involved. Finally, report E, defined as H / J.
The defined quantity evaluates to 0.148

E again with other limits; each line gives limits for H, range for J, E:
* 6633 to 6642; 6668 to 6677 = 0.145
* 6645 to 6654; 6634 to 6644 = 0.146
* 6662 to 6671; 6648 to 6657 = 0.161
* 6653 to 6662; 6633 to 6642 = 0.143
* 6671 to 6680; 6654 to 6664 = 0.152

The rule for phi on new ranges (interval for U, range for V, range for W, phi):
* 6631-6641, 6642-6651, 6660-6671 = 0.98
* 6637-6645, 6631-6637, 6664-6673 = 0.97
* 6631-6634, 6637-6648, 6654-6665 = 1.08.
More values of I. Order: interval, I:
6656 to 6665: -11.8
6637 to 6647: -12.8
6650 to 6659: -17.1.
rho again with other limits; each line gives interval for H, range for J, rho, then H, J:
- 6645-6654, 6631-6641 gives 2.11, 10.0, 10.6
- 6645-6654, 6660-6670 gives 2.12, 10.0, 10.7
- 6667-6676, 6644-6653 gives 1.95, 10.6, 10.3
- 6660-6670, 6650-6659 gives 1.81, 10.7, 9.7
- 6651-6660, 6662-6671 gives 2.21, 9.7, 10.7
